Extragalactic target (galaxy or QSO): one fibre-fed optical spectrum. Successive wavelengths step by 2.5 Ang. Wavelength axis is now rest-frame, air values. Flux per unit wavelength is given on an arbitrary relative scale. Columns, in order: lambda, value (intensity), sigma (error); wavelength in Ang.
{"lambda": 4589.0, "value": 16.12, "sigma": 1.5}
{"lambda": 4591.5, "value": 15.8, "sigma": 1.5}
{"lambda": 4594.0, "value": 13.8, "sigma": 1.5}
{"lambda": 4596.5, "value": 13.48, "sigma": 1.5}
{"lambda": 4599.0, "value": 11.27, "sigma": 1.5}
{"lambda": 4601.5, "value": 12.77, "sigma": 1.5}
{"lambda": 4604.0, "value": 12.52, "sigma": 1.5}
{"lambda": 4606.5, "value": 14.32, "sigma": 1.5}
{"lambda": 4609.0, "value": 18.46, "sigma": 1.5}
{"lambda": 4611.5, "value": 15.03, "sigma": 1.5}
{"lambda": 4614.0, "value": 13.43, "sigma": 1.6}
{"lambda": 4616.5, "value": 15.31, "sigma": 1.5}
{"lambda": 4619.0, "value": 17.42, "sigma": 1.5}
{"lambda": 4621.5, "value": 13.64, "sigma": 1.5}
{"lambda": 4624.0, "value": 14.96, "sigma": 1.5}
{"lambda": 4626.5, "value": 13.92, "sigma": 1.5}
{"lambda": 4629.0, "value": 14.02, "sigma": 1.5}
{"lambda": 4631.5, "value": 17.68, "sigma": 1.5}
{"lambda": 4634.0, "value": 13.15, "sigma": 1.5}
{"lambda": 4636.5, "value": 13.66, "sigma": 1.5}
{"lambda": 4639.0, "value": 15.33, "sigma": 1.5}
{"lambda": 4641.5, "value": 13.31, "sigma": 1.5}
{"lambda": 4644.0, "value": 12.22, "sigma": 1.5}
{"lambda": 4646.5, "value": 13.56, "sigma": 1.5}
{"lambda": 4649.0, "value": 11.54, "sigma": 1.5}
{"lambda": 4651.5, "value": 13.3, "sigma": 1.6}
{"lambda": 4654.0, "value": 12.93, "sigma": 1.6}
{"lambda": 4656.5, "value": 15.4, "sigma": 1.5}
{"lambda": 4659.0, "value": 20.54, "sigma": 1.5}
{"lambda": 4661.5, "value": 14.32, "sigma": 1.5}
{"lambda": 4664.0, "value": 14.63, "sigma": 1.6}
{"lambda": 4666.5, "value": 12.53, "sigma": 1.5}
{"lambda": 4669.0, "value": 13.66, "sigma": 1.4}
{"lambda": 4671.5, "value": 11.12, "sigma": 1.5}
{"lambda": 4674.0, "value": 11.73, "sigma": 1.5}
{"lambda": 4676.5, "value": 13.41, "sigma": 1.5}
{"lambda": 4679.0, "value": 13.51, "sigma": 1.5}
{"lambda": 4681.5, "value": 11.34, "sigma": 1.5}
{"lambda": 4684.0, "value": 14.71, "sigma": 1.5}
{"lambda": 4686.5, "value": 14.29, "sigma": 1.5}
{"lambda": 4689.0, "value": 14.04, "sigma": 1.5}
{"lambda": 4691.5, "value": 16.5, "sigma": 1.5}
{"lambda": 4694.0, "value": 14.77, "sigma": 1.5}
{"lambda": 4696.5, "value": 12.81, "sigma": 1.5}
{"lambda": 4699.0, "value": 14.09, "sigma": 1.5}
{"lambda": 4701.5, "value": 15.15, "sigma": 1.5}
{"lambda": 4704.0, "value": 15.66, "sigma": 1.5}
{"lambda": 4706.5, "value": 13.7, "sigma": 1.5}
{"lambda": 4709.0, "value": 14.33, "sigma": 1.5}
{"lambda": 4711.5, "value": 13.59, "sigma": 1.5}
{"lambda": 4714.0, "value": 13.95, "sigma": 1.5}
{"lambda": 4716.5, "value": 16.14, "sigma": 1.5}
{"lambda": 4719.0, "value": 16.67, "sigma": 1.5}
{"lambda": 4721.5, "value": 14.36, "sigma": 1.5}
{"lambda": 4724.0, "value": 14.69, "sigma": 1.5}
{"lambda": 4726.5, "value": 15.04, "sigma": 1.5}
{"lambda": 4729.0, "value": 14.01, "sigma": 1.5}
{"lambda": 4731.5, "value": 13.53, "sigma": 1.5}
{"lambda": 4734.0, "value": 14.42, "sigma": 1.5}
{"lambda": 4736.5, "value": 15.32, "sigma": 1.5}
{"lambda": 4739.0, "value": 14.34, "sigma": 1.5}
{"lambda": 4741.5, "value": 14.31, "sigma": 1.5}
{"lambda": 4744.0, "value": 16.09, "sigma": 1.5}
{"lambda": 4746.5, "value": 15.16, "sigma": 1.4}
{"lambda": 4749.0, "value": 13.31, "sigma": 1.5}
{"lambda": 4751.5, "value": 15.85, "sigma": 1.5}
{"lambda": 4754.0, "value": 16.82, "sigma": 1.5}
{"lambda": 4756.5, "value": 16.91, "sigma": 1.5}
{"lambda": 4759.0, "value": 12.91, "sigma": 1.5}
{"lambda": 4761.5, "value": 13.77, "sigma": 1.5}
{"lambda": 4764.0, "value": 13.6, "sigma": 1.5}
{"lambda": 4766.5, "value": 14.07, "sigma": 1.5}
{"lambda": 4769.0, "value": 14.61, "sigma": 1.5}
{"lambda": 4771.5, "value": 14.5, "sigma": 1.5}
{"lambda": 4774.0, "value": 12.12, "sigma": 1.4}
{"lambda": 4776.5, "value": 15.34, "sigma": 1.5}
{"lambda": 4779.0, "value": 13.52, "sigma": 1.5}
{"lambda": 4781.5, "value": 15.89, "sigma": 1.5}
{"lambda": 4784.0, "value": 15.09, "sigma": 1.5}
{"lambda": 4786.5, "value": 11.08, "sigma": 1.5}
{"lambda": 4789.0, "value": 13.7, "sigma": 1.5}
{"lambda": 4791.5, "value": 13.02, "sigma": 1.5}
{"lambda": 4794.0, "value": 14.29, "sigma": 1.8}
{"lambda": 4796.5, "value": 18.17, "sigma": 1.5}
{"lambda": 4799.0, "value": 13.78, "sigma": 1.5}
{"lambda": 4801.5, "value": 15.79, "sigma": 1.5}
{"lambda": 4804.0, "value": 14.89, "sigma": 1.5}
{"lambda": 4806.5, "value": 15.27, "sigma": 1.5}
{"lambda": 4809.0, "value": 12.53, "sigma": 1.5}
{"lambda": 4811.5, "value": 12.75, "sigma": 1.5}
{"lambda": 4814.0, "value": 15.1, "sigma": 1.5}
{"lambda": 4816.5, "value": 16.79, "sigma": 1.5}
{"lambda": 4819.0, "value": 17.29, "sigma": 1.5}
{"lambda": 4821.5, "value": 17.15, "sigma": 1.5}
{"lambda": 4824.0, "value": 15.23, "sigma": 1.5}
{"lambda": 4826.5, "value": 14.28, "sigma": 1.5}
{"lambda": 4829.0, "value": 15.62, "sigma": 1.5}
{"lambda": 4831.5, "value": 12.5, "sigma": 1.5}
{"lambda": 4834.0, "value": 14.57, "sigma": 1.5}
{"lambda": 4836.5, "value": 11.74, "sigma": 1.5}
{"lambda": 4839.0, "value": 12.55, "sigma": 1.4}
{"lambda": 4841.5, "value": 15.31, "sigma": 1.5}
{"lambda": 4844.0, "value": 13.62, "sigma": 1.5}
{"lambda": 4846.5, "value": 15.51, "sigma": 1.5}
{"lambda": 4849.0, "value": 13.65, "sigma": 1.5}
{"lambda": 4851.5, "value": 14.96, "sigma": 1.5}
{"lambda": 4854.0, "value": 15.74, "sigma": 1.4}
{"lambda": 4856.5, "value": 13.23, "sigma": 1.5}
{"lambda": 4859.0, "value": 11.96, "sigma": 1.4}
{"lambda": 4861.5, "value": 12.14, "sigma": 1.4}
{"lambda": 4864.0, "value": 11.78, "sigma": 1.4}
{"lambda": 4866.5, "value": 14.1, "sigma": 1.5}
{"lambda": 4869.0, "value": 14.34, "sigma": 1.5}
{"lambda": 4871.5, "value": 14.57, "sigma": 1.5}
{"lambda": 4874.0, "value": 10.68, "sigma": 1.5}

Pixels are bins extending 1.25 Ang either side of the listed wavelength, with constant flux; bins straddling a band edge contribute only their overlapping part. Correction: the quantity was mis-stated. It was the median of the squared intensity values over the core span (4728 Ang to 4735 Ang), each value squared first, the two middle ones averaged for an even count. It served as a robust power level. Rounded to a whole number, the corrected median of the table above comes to 196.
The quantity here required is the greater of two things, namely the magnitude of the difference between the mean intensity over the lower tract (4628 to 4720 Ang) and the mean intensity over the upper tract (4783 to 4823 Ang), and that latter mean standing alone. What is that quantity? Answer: 14.8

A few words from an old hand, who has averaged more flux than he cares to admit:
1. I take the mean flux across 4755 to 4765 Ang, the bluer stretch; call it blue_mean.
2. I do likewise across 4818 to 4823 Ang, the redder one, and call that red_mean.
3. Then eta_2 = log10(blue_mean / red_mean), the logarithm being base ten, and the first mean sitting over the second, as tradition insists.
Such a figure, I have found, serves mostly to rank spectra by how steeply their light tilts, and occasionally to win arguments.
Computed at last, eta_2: -0.08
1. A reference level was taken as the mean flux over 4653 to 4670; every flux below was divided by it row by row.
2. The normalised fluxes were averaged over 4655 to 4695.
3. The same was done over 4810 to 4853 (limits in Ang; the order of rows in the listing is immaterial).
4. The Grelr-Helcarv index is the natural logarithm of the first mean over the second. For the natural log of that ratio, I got -0.033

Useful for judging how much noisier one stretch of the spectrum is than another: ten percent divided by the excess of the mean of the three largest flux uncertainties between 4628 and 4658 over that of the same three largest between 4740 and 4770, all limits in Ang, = 1.5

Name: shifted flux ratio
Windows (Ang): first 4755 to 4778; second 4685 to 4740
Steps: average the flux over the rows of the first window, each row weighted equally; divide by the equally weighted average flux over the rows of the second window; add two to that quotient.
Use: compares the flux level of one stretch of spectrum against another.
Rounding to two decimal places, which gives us 2.97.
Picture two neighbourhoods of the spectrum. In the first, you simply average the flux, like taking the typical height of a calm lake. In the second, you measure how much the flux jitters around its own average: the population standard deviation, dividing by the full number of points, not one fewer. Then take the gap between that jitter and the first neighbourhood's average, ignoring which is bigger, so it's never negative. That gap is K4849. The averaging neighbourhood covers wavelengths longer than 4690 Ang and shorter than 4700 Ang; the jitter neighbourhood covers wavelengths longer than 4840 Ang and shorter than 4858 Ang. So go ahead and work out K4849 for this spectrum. 13.6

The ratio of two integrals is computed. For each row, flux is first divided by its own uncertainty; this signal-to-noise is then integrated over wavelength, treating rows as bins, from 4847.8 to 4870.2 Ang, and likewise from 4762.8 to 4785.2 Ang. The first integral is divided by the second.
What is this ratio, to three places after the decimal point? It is 0.969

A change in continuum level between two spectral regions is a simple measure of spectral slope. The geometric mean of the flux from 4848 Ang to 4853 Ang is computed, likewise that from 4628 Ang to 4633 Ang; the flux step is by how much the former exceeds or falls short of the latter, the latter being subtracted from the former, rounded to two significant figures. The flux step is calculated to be -1.5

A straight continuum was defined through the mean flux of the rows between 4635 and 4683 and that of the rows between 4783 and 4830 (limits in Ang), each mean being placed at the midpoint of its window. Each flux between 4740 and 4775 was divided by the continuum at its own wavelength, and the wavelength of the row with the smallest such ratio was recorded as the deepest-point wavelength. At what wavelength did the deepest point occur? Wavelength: 4774.0 Ang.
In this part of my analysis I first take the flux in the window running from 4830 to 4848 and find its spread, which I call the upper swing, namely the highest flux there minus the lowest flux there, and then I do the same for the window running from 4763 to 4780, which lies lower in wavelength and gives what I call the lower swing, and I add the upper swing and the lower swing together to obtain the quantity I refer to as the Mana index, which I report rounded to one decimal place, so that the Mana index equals 7.0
